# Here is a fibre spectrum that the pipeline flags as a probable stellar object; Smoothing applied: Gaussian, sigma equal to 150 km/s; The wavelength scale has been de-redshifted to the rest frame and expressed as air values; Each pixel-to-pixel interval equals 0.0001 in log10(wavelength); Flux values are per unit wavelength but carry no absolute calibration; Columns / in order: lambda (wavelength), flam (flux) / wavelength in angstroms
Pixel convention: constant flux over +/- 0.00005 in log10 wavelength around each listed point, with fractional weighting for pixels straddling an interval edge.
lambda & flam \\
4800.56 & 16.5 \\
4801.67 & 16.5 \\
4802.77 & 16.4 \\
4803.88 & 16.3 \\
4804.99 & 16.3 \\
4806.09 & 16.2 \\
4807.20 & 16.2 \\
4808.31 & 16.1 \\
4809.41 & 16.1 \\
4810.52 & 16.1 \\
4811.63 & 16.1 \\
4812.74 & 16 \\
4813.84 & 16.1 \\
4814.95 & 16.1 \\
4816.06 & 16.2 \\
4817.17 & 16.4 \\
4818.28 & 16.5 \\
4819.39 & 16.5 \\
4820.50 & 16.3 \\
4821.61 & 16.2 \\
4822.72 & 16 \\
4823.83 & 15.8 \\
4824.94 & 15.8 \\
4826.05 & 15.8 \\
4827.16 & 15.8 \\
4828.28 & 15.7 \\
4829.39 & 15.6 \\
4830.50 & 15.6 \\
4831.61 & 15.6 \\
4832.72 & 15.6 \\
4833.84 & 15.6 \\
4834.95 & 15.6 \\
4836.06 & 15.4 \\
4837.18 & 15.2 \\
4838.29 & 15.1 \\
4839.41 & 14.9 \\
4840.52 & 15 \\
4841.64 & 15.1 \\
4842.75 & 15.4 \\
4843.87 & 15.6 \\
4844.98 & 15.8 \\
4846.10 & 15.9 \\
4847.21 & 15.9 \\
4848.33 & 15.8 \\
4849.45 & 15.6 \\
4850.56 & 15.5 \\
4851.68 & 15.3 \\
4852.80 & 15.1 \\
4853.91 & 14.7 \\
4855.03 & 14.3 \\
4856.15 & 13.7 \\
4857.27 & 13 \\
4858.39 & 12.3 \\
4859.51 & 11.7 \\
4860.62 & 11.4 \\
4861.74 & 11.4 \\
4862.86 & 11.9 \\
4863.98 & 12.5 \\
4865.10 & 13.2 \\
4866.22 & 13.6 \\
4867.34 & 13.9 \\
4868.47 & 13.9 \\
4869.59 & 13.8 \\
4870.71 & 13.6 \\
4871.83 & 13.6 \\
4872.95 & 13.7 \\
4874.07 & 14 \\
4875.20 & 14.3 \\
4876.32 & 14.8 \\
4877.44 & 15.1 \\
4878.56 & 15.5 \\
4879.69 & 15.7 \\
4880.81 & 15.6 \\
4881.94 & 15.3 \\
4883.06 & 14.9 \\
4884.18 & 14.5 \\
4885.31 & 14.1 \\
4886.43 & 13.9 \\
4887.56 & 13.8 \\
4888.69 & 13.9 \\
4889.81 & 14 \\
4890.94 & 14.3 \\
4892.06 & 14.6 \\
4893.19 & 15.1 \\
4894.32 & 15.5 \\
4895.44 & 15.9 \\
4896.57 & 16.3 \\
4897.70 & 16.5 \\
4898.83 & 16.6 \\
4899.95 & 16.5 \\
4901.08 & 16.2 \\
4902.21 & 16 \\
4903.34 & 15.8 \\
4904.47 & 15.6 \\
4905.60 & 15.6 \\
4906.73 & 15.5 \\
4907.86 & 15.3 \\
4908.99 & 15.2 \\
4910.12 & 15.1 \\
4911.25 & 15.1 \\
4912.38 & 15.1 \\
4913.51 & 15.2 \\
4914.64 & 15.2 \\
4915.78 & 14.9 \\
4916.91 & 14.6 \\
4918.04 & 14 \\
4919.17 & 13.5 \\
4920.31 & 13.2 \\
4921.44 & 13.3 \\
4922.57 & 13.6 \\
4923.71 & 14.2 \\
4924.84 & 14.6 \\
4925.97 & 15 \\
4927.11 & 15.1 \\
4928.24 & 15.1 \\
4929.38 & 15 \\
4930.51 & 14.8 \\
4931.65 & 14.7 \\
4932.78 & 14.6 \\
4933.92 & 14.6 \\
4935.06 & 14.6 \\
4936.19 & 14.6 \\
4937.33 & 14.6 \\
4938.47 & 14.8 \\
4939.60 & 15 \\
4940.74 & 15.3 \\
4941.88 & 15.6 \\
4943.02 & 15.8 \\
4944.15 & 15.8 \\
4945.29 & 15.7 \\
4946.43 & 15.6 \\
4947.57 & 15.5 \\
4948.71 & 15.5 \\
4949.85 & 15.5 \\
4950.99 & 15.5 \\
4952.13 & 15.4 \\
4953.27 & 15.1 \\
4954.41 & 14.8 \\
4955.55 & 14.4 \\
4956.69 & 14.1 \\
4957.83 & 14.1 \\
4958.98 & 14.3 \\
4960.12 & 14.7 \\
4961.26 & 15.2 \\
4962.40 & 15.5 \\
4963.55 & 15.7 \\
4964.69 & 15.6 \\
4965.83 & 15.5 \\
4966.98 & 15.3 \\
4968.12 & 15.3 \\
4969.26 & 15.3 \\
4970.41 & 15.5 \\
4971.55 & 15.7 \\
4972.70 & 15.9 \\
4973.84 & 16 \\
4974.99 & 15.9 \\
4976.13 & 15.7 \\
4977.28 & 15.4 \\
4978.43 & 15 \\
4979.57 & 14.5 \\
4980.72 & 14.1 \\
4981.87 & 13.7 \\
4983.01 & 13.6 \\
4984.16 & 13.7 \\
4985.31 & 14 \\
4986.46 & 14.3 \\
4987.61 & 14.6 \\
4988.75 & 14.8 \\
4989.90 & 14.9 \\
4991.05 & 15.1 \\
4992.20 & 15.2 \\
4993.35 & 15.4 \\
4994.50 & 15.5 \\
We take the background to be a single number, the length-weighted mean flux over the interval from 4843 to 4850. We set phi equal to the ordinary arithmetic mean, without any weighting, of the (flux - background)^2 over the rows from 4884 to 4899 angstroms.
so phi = 1.7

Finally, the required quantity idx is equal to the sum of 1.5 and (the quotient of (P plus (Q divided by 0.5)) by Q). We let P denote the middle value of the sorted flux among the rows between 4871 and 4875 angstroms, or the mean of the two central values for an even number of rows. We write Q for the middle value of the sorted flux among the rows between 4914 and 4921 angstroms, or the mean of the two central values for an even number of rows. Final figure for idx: 4.46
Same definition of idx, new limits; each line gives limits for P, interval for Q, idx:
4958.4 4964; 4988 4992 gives 4.52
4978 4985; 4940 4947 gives 4.39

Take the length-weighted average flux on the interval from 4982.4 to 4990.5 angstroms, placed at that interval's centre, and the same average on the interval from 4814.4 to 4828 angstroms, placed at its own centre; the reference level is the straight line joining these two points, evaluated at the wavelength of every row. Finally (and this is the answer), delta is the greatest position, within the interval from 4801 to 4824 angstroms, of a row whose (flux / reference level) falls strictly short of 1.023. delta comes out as 4823.83 angstroms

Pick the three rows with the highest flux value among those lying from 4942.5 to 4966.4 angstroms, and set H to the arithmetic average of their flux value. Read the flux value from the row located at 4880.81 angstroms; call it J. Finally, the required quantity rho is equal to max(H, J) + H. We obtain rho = 31.5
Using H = 15.8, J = 15.6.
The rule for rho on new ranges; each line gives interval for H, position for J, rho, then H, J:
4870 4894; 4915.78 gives 31.2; 15.6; 14.9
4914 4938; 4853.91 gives 30.3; 15.1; 14.7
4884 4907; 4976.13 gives 33.1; 16.5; 15.7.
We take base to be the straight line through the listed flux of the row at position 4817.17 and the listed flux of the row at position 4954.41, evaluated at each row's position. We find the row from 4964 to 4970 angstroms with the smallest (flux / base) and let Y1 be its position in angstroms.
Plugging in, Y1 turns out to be 4966.98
